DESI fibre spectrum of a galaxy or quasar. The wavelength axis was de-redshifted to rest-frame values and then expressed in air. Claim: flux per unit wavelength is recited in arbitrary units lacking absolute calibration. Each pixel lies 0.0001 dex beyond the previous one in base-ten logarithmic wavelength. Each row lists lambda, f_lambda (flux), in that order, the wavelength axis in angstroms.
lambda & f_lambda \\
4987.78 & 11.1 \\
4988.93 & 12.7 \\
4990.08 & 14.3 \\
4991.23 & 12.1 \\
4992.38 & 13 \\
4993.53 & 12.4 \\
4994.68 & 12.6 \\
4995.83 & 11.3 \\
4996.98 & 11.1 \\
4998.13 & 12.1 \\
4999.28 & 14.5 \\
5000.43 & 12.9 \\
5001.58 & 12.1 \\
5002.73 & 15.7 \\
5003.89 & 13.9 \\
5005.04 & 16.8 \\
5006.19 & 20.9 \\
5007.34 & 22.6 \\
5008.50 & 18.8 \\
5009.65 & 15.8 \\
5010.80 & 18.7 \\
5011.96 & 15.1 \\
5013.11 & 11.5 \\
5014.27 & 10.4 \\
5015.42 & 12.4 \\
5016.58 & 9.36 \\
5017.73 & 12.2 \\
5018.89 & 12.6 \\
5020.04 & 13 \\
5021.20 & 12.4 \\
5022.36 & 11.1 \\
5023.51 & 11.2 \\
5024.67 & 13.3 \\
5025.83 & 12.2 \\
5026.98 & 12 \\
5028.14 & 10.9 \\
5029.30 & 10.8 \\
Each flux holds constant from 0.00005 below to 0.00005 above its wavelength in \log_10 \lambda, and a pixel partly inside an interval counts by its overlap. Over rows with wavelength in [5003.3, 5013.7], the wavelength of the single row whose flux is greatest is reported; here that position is 5007.34 angstroms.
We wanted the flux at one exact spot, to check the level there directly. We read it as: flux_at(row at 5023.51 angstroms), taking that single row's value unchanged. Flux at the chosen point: 11.2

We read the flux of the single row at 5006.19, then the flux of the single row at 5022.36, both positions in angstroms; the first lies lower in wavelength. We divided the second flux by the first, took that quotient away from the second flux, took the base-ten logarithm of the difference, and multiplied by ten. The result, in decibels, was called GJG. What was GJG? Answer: 10.2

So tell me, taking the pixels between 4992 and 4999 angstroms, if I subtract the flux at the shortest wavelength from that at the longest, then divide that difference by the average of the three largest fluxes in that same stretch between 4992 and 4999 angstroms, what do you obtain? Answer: -0.1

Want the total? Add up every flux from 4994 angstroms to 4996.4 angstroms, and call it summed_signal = 24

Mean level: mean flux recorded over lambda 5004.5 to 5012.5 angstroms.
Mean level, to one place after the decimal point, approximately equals 18.4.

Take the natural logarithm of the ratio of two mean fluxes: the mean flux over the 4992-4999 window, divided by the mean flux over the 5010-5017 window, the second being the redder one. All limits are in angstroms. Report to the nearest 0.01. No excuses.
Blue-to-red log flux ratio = -0.07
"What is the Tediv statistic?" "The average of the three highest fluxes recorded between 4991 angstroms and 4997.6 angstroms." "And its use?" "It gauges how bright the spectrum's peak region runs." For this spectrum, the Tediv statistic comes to 12.7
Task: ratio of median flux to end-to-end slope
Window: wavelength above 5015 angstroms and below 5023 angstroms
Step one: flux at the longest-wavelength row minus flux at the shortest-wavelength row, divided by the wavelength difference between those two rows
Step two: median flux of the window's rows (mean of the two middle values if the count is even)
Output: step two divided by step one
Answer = -66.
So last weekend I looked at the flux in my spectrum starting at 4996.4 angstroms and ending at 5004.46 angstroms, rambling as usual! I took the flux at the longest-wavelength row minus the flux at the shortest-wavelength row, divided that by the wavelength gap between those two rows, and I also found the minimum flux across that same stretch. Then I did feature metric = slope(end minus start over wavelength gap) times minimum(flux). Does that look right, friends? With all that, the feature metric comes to 4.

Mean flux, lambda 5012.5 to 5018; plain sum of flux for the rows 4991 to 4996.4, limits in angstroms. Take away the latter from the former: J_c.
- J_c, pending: -50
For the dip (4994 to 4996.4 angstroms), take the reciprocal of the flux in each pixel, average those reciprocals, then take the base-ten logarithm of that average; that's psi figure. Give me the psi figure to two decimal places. -1.08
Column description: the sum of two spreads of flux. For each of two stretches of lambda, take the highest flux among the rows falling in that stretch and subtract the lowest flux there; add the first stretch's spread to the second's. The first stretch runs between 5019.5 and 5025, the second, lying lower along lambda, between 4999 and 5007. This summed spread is 11.0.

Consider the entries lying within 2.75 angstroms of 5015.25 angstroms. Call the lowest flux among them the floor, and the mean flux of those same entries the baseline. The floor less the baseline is -1.8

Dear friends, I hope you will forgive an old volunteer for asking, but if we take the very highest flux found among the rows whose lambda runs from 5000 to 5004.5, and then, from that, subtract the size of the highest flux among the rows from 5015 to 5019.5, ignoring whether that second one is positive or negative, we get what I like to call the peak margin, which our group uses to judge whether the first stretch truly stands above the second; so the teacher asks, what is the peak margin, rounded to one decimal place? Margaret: 3.1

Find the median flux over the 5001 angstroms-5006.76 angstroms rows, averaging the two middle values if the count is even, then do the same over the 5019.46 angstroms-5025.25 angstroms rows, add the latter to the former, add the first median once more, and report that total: 43.8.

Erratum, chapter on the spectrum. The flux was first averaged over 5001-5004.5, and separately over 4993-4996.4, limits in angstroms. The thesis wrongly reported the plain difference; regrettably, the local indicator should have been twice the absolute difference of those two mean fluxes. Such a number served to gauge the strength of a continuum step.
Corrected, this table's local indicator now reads 3.6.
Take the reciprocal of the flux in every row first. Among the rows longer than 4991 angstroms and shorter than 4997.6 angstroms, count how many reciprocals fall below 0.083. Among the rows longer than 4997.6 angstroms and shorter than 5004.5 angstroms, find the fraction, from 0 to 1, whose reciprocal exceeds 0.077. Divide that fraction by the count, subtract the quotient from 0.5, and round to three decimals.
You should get 0.375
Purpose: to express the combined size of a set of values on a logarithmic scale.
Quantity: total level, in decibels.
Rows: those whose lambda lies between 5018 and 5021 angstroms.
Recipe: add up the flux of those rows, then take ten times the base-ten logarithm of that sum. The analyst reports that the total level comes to 14.1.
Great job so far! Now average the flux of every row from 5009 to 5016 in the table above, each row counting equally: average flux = 14.0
